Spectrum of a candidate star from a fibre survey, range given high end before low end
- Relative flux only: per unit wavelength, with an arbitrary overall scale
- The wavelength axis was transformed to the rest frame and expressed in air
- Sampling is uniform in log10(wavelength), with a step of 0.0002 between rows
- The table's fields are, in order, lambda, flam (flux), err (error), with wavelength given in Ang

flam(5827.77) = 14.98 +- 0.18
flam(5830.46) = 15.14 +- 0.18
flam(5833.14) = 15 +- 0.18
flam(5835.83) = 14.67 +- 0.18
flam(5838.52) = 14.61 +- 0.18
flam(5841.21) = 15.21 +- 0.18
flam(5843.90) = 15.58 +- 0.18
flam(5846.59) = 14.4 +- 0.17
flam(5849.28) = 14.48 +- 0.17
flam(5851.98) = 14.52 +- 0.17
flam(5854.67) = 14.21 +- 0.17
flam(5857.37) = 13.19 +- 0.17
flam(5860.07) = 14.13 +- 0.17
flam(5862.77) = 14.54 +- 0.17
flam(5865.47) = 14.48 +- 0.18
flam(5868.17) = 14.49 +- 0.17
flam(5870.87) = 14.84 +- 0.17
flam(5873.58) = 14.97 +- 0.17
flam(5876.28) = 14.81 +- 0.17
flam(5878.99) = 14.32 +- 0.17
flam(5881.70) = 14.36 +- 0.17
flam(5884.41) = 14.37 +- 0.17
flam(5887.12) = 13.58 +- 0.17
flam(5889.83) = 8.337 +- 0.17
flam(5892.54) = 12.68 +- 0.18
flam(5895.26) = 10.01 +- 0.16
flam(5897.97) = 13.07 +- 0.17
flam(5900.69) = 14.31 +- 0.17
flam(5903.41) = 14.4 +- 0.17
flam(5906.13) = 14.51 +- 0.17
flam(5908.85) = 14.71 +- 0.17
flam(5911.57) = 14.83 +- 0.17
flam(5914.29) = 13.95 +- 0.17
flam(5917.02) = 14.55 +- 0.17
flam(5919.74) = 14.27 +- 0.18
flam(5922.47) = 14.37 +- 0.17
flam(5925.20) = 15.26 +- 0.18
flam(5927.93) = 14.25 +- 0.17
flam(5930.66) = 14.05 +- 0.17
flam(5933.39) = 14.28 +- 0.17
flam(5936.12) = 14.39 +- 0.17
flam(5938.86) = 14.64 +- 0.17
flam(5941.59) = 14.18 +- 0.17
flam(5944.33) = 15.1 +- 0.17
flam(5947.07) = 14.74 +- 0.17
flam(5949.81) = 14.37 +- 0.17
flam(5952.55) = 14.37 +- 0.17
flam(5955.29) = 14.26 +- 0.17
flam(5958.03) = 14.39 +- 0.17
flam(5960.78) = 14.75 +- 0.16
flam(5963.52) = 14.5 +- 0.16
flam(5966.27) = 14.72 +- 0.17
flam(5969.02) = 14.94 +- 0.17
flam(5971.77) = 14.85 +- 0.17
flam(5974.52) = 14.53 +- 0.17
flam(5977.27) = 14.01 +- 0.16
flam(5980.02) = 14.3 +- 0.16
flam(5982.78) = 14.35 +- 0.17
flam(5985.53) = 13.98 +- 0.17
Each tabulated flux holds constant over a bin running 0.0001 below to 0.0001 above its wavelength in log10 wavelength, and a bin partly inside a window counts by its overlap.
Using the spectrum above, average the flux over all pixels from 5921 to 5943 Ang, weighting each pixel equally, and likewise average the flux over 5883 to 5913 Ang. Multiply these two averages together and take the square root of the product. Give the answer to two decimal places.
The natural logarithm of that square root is 2.62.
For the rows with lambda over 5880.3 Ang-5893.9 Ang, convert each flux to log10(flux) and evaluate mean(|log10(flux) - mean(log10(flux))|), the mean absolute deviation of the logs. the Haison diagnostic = 0.069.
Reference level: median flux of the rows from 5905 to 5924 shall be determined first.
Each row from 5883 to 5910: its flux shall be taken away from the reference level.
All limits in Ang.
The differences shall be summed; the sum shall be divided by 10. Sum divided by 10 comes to 1.51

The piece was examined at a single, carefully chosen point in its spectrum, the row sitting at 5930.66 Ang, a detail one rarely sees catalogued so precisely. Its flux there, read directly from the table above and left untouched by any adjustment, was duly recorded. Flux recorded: 14.05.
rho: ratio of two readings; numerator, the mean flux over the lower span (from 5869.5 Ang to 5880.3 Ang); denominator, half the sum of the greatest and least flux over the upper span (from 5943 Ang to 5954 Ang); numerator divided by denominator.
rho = 1.00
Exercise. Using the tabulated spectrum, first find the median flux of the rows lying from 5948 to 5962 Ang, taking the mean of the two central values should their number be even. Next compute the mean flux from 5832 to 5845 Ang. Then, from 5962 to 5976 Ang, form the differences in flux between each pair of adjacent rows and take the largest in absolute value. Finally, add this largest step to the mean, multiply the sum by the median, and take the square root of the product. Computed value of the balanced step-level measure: 14.8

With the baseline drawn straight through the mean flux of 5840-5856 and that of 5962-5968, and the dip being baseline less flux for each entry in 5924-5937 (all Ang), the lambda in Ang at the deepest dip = 5930.66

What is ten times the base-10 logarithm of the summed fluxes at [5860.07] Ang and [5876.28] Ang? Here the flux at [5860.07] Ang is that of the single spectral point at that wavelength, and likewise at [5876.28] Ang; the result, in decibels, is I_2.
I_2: 14.6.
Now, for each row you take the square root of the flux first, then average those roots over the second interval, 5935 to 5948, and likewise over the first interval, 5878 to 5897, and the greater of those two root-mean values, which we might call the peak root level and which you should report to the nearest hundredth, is 3.82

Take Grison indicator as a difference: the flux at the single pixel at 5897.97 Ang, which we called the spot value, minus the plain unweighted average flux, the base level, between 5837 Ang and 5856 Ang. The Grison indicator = -1.6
